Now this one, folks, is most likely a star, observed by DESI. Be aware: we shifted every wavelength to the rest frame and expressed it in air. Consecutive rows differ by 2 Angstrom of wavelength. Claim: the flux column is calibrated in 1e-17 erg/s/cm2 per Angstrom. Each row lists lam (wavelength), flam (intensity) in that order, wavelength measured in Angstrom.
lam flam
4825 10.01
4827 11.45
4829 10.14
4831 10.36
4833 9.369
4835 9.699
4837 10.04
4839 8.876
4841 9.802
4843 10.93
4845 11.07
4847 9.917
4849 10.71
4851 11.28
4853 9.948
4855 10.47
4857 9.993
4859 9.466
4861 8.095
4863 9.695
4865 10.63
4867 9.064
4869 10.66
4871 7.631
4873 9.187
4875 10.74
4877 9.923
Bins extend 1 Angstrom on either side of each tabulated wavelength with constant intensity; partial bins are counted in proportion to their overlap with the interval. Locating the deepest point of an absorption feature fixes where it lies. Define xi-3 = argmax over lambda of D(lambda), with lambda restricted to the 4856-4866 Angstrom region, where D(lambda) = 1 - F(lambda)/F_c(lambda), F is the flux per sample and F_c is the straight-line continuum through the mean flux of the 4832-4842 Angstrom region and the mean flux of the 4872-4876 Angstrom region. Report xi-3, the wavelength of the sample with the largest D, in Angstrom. 4861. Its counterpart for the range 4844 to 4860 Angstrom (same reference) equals 4859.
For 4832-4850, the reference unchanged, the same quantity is 4839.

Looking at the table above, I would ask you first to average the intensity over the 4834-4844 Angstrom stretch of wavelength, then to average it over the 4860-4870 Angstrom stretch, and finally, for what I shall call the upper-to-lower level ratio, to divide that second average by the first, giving 0.98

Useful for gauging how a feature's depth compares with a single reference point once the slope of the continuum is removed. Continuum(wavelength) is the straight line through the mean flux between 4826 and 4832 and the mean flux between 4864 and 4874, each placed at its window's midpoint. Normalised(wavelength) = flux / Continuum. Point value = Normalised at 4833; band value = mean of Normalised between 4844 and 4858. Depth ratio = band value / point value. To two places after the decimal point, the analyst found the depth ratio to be 1.18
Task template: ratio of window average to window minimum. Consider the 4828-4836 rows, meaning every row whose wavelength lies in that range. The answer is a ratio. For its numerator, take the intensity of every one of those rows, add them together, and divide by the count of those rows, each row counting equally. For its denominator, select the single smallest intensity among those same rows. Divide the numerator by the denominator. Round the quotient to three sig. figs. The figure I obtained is 1.06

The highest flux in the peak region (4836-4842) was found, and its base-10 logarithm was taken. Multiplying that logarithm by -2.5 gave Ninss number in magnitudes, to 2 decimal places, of -2.50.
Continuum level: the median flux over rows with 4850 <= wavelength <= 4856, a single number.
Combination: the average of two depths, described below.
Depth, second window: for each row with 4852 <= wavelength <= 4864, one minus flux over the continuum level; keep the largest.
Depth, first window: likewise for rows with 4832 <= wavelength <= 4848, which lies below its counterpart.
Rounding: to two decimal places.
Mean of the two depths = 0.19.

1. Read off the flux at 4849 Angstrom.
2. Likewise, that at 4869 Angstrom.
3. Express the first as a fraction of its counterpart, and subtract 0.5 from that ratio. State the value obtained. 0.50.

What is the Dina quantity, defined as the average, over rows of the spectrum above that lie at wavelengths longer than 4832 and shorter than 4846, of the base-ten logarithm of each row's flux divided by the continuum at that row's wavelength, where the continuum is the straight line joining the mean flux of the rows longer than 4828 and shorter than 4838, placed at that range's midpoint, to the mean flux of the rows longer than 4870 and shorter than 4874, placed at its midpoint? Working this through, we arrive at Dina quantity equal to 0.011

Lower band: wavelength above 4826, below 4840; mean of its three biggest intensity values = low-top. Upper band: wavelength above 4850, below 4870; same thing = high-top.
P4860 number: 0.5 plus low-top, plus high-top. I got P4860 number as 22.0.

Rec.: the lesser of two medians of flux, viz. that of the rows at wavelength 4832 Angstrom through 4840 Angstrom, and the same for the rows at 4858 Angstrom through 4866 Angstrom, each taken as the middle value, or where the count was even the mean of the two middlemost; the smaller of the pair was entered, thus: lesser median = 9.5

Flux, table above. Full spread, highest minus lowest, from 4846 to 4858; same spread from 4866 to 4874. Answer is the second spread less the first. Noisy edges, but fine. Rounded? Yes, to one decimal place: 1.7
